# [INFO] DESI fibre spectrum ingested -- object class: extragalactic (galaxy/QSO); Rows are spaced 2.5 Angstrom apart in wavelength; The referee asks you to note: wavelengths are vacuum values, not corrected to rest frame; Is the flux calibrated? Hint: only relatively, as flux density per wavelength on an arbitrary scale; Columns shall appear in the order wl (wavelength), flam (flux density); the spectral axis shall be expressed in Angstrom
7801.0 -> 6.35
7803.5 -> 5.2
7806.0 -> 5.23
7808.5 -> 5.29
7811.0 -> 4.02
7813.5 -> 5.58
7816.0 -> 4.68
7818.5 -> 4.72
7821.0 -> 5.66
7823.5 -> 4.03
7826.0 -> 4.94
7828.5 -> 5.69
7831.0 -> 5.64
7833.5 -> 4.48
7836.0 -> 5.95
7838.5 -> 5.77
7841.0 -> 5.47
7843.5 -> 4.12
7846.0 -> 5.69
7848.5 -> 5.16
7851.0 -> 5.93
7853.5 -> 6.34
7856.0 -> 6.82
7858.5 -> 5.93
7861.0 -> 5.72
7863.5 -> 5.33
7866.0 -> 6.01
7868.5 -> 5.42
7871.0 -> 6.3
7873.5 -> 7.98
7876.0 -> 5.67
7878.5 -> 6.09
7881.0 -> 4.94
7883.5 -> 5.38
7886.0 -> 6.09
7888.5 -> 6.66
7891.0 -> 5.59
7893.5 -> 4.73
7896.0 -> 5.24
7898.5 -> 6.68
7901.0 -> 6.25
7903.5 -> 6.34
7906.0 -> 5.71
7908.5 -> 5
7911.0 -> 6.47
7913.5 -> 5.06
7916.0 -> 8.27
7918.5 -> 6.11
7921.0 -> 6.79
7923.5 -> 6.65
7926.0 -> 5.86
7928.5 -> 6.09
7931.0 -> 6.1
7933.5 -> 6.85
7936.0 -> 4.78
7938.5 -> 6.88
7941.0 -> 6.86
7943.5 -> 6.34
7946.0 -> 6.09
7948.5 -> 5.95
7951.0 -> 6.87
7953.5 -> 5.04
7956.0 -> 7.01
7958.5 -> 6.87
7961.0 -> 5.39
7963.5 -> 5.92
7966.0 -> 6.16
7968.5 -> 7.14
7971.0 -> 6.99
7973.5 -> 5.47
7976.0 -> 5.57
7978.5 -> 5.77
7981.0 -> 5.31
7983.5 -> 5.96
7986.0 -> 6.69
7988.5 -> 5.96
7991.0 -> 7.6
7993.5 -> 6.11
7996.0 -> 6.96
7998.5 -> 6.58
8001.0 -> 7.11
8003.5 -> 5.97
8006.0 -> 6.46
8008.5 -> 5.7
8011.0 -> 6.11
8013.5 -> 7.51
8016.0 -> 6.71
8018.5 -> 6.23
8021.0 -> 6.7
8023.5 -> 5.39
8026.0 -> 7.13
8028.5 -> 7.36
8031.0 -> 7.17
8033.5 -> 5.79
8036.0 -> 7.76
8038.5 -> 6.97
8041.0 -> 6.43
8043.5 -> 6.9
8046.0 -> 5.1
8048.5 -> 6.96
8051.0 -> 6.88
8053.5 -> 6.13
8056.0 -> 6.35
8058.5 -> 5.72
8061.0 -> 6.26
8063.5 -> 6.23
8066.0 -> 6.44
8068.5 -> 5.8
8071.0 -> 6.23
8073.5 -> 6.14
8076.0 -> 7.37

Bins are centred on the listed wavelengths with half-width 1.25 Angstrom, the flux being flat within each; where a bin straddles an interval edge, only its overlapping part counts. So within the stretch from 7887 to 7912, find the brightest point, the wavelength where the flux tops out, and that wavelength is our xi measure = 7898.5 Angstrom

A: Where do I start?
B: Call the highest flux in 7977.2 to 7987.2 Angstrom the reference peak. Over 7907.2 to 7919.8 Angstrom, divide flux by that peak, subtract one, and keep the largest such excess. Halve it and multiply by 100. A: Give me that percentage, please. 12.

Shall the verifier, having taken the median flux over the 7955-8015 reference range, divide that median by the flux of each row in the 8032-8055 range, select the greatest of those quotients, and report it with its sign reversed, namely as -1.20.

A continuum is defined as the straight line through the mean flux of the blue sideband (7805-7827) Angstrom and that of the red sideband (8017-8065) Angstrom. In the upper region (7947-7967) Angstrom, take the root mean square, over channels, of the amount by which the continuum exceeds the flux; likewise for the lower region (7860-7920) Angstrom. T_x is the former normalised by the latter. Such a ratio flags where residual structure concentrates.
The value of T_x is 0.73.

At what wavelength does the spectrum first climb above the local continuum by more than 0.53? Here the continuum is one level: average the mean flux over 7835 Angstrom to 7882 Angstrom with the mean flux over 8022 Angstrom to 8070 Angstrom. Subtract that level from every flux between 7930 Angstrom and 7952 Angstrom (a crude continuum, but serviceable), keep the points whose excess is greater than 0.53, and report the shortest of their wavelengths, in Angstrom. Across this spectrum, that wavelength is 7933.5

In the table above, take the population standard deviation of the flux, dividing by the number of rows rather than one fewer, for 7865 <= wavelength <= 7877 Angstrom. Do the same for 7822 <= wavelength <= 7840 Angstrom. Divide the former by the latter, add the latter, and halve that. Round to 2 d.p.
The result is 1.00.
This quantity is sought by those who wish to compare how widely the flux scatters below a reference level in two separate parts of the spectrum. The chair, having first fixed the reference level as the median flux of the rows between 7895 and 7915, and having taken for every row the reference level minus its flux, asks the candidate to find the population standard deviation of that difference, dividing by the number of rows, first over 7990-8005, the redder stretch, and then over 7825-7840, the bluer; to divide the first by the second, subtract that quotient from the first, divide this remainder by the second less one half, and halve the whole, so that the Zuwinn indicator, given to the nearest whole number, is -12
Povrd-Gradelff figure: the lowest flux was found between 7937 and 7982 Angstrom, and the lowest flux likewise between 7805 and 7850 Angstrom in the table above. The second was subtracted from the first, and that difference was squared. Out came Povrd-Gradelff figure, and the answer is 1.0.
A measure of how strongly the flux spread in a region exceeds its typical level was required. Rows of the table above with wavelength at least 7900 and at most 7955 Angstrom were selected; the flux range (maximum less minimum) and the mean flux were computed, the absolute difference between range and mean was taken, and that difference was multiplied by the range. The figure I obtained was 9.5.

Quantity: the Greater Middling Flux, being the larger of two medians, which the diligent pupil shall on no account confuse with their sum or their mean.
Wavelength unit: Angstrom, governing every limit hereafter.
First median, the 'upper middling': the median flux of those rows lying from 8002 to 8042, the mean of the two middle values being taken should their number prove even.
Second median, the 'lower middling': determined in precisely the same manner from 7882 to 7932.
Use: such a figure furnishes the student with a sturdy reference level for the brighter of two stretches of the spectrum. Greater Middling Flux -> 6.58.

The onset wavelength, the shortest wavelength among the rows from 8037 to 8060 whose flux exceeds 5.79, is 8038.5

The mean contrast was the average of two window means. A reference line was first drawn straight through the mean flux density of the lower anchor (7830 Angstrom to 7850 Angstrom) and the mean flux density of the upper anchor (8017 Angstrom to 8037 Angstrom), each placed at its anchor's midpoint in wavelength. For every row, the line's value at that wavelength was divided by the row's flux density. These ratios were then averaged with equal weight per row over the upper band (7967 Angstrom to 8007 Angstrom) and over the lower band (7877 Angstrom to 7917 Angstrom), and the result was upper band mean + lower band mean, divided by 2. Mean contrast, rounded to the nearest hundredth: 1.00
